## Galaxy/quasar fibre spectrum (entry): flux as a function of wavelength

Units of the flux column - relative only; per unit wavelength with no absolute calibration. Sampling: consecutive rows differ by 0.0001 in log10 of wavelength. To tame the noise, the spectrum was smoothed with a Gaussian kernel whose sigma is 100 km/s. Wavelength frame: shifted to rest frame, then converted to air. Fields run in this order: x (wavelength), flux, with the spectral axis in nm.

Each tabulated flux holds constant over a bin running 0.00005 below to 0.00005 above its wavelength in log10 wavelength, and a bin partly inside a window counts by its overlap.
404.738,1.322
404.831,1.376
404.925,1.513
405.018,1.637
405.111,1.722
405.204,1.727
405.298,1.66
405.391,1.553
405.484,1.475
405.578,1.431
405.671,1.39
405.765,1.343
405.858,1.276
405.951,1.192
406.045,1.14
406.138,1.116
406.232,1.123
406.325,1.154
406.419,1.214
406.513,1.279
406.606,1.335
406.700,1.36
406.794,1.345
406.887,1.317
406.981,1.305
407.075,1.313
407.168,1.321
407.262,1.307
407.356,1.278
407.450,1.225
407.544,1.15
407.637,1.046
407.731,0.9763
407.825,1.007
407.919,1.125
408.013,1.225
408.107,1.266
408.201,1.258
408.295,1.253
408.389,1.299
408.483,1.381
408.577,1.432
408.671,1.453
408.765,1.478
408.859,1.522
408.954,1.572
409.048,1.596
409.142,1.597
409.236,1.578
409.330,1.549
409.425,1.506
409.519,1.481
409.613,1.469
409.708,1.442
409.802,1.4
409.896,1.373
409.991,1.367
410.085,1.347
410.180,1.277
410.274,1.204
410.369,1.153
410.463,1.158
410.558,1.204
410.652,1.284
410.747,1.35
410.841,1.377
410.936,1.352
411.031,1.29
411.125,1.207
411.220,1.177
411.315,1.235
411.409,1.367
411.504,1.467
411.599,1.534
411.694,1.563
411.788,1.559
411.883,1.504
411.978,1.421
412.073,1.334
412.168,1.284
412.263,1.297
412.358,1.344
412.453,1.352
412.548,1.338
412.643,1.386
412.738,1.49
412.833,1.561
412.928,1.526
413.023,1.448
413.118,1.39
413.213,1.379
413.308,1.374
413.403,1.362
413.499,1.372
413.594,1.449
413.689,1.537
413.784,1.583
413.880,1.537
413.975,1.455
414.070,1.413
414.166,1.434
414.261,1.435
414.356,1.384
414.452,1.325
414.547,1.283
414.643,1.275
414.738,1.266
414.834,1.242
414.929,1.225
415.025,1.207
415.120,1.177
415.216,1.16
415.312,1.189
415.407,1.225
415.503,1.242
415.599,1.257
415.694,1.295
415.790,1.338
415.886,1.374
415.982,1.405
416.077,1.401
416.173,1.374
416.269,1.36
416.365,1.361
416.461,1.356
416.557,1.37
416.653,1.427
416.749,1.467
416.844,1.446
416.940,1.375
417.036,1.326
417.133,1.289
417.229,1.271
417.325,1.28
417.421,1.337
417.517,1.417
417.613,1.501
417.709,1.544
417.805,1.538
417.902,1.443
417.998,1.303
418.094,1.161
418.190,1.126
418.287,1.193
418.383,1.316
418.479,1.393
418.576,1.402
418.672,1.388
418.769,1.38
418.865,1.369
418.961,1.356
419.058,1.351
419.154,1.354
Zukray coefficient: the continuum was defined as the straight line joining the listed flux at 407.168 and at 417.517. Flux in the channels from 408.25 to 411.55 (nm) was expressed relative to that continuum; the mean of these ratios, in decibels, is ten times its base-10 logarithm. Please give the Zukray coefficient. 0.10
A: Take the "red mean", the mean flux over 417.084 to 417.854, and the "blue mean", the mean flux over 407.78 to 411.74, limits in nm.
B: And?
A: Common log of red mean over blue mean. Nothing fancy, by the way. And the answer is 0.011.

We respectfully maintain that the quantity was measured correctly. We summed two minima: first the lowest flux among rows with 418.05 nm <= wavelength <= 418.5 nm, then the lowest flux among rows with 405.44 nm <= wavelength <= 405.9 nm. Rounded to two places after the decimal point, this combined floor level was 2.40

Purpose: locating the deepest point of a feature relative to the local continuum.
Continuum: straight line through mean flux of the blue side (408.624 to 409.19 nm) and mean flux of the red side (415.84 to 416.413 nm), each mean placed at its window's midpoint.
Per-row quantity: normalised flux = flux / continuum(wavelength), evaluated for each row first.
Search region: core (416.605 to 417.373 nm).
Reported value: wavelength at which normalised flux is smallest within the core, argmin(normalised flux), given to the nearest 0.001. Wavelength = 417.229 nm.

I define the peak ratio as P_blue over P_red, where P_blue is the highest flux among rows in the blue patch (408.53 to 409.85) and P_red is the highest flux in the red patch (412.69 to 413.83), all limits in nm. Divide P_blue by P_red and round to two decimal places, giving 1.01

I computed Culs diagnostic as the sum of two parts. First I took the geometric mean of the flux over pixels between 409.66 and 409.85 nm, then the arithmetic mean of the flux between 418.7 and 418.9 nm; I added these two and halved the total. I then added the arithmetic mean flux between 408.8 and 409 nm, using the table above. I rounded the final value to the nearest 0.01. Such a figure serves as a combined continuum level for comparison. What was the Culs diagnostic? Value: 2.94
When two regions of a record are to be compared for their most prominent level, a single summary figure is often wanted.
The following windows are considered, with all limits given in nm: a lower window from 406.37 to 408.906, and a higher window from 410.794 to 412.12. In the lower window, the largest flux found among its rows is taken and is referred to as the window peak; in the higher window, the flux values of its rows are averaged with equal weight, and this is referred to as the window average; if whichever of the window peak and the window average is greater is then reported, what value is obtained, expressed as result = 1.52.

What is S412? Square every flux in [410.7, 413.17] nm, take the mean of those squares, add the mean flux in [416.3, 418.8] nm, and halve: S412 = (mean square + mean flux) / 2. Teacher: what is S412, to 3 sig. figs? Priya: 1.65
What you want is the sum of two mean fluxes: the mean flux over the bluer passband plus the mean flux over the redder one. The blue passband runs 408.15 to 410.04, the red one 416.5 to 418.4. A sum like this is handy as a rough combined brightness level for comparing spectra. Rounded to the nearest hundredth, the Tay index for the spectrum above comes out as 2.81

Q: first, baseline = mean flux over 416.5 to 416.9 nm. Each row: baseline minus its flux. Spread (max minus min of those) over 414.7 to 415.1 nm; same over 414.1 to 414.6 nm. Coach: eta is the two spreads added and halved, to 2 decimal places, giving 0.11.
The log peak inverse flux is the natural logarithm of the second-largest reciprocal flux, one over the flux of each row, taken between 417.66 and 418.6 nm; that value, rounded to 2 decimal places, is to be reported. -0.15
